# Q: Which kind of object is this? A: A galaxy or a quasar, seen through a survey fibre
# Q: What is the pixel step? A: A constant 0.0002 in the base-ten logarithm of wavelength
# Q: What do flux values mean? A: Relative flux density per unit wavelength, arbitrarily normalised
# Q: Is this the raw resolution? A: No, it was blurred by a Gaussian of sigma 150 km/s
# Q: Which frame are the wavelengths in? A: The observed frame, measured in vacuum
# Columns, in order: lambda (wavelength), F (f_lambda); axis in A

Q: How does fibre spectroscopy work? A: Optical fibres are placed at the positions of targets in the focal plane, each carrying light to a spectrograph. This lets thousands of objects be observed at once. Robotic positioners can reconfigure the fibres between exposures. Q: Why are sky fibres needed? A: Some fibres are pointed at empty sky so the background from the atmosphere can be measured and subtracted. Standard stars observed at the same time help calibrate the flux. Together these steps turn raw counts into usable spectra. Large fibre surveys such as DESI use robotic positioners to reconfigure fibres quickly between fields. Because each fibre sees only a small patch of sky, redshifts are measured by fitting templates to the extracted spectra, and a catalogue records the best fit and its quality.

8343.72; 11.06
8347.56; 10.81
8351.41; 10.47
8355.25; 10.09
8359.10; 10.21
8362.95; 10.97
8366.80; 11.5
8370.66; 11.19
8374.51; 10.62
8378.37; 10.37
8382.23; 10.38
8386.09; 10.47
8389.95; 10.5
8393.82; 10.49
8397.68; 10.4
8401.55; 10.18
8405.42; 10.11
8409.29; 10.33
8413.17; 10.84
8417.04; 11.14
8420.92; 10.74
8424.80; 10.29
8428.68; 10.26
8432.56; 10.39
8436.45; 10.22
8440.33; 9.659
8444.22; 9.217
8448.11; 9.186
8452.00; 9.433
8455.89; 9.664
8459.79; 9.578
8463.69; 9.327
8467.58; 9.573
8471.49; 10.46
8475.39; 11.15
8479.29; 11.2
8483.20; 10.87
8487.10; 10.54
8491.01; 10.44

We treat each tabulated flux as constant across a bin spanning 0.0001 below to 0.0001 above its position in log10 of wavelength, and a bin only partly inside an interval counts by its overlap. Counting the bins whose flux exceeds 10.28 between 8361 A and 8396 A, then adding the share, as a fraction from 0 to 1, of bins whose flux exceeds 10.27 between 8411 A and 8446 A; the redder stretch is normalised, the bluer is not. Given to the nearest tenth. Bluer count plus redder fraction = 9.6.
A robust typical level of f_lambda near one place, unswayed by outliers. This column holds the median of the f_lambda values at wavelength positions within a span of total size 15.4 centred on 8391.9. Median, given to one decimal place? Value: 10.5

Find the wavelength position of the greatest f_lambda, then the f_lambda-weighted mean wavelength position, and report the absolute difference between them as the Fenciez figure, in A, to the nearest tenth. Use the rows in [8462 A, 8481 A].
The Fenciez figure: 7.4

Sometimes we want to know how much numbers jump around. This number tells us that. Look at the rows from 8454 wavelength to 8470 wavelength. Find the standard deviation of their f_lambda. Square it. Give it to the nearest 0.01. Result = 0.02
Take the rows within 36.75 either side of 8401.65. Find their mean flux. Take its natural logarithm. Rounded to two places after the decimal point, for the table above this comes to 2.36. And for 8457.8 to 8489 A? 2.34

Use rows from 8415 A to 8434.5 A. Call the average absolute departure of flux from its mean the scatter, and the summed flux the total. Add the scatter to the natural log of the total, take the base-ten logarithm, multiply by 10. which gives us 6.30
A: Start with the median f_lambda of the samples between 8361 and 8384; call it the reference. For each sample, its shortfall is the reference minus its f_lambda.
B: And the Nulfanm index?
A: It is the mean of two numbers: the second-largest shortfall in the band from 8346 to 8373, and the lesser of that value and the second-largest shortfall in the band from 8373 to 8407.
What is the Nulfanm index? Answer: 0.585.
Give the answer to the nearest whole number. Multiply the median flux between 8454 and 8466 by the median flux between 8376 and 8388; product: 99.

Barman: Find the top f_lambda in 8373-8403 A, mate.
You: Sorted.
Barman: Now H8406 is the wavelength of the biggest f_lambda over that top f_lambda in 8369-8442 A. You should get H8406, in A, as 8370.66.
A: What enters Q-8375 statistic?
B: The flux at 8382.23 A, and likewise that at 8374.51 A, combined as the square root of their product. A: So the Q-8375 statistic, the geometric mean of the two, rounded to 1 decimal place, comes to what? 10.5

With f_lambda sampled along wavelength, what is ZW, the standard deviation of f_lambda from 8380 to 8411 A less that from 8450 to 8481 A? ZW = -0.6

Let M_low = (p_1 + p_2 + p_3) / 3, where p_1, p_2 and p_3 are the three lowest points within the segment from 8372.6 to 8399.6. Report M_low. 10.4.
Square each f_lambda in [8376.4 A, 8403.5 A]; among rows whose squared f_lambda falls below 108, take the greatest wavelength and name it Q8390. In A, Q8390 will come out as 8401.55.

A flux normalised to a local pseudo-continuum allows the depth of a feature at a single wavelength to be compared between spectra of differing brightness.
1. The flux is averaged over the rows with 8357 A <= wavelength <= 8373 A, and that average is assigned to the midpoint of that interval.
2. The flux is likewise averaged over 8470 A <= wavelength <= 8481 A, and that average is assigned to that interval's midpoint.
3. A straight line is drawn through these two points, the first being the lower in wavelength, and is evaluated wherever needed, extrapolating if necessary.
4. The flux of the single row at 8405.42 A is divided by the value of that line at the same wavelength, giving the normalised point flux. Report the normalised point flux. 0.92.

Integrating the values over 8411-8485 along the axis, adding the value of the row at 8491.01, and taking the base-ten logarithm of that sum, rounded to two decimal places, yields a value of 2.88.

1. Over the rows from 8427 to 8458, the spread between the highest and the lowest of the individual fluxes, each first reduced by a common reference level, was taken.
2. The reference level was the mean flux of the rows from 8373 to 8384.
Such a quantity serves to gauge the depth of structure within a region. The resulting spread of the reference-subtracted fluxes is 1.2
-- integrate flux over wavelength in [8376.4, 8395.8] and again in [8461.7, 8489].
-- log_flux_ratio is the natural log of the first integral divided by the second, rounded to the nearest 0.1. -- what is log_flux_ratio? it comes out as -0.3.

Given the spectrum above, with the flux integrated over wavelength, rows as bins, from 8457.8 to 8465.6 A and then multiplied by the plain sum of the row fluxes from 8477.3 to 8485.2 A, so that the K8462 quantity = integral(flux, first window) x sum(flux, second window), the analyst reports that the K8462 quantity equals 1626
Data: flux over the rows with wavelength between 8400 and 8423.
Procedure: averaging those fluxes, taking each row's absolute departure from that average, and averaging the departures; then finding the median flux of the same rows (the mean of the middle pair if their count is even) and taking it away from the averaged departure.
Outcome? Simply -10.2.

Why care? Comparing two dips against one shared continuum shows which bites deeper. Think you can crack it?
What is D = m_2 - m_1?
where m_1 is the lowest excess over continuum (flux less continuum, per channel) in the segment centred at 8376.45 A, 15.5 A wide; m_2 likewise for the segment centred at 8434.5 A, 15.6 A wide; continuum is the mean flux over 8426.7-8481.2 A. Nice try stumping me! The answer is -0.7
